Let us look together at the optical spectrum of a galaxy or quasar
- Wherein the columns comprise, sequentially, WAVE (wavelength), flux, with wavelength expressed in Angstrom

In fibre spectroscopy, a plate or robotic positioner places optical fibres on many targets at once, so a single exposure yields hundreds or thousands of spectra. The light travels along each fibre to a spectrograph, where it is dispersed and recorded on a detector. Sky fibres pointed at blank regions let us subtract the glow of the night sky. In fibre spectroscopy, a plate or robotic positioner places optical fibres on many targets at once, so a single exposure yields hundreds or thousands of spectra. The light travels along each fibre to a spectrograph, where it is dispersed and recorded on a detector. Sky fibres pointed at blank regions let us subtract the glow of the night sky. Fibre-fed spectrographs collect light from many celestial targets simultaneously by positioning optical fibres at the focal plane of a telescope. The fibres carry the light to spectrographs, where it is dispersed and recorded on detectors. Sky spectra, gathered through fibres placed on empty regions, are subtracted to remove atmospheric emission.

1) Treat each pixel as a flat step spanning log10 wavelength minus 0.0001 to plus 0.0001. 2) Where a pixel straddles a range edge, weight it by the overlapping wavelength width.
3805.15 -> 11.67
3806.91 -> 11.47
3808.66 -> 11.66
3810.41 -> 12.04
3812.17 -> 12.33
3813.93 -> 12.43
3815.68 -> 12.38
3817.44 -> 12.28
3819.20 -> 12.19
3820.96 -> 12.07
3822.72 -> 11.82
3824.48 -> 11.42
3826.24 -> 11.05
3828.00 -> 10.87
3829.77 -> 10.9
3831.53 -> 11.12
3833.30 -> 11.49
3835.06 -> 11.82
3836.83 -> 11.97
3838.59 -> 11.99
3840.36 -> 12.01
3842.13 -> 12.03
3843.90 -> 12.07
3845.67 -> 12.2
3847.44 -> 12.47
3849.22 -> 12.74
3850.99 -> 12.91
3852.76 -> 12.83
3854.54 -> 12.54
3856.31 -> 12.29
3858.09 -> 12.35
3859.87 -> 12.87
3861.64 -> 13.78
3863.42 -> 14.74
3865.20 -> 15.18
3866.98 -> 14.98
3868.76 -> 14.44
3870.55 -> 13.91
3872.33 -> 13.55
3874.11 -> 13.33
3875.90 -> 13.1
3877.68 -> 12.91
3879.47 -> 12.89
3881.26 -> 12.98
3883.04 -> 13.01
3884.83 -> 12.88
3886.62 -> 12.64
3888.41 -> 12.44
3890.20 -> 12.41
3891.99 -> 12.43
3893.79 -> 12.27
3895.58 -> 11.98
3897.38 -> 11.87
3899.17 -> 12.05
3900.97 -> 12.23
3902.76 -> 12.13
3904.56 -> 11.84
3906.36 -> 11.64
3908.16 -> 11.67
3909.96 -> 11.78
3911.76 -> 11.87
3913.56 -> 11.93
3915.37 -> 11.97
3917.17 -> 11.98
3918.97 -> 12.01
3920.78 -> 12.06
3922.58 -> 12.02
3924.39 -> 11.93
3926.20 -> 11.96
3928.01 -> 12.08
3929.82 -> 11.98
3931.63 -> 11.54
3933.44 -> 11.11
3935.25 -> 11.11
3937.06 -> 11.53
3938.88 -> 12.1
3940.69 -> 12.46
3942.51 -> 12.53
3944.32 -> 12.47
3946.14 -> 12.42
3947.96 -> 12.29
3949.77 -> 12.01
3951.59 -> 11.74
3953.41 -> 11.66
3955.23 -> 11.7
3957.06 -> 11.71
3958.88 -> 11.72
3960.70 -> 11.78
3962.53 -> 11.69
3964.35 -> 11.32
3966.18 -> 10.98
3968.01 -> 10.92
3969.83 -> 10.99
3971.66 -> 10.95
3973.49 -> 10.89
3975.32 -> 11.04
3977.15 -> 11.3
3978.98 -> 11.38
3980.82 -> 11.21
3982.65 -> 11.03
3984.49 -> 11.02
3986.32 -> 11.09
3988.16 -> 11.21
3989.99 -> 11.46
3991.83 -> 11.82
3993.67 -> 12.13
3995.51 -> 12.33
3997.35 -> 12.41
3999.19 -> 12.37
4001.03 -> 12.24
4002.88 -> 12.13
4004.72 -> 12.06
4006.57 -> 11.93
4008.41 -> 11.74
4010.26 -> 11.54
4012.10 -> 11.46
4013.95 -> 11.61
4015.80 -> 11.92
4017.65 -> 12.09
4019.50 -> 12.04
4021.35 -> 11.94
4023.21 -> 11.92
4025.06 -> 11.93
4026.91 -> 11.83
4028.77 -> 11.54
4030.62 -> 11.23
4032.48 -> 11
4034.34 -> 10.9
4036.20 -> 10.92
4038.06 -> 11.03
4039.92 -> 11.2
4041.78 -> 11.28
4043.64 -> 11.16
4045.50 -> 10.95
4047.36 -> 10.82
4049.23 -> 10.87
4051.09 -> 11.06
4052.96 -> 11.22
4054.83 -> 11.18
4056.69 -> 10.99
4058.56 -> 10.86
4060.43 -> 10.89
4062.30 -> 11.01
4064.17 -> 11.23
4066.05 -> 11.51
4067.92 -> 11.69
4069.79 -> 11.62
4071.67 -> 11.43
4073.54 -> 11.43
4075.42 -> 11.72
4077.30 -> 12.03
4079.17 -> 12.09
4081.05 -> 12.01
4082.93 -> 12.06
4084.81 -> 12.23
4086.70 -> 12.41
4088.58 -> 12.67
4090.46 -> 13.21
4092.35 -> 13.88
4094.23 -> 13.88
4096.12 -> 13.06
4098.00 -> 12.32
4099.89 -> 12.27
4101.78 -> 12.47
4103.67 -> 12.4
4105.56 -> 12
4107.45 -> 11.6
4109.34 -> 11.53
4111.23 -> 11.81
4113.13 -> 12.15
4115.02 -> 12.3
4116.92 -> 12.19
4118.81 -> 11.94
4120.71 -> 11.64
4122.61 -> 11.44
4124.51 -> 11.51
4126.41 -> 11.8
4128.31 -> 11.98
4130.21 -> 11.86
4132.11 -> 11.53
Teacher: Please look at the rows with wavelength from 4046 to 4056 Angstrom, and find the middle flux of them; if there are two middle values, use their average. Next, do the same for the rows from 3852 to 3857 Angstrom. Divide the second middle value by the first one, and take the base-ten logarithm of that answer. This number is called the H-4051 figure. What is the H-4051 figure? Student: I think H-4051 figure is 0.05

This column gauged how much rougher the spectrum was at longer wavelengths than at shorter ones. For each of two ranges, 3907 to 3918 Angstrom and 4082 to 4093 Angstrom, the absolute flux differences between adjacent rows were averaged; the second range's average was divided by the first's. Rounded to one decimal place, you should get 5.9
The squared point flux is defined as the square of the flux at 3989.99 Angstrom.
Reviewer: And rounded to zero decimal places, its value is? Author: 131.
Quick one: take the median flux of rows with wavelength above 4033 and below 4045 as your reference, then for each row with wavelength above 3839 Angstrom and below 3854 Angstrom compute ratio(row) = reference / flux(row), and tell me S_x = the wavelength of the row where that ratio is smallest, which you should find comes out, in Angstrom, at 3850.99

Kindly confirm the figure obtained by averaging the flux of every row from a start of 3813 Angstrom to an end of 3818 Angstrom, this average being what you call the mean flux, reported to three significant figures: 12.4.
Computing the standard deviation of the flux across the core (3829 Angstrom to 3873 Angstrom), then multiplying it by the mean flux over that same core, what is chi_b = 15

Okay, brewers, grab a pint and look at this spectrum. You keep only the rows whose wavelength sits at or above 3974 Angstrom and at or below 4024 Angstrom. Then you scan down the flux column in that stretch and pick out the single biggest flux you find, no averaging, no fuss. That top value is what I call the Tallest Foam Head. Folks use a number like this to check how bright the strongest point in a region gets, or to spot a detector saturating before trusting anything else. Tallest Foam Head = 12.41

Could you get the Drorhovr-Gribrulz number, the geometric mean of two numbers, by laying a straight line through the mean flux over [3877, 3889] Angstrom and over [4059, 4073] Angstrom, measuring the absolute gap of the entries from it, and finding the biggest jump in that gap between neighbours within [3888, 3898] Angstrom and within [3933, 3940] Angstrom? 0.40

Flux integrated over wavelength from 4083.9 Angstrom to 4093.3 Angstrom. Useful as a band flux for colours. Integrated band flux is 121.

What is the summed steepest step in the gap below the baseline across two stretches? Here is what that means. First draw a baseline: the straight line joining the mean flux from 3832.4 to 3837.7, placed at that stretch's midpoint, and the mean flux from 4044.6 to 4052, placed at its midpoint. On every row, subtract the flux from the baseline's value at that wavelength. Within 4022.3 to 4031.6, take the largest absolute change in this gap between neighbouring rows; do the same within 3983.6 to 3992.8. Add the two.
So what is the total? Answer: 0.67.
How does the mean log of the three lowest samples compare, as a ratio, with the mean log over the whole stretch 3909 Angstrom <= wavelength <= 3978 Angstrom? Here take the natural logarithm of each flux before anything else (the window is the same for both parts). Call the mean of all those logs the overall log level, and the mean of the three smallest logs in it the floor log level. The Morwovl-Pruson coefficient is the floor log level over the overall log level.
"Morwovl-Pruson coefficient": 0.971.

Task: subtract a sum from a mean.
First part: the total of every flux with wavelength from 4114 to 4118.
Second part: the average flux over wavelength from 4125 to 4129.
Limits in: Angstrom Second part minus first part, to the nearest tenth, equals -12.6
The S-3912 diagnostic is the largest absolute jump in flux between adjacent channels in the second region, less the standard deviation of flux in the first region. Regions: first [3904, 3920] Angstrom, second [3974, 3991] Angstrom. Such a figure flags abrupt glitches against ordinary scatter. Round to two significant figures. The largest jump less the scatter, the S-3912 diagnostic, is 0.13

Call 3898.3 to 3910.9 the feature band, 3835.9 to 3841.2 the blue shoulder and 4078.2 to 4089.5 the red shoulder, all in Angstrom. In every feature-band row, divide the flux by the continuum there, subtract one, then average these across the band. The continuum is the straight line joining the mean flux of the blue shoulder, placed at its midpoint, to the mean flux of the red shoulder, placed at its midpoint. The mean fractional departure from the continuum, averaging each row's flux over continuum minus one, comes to -0.013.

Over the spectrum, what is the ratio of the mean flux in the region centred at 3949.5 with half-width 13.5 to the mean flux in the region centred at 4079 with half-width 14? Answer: 0.99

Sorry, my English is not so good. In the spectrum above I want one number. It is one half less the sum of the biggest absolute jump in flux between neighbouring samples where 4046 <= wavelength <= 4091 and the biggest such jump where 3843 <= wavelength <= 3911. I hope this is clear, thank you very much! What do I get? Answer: -1.0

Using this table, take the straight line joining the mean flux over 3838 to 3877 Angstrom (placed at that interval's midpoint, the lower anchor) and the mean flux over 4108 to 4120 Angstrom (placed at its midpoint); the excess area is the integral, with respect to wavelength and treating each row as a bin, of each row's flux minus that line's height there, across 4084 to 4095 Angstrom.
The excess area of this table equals 11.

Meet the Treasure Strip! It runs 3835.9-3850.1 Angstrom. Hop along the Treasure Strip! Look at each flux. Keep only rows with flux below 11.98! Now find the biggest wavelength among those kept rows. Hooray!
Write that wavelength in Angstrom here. 3836.83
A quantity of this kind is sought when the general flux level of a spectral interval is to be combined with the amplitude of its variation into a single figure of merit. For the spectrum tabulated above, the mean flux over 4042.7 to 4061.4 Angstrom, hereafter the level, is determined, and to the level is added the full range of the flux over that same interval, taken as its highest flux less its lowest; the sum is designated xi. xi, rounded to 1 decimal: 11.4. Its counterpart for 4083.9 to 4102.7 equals 14.5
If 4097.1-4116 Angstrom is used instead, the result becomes 13.0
